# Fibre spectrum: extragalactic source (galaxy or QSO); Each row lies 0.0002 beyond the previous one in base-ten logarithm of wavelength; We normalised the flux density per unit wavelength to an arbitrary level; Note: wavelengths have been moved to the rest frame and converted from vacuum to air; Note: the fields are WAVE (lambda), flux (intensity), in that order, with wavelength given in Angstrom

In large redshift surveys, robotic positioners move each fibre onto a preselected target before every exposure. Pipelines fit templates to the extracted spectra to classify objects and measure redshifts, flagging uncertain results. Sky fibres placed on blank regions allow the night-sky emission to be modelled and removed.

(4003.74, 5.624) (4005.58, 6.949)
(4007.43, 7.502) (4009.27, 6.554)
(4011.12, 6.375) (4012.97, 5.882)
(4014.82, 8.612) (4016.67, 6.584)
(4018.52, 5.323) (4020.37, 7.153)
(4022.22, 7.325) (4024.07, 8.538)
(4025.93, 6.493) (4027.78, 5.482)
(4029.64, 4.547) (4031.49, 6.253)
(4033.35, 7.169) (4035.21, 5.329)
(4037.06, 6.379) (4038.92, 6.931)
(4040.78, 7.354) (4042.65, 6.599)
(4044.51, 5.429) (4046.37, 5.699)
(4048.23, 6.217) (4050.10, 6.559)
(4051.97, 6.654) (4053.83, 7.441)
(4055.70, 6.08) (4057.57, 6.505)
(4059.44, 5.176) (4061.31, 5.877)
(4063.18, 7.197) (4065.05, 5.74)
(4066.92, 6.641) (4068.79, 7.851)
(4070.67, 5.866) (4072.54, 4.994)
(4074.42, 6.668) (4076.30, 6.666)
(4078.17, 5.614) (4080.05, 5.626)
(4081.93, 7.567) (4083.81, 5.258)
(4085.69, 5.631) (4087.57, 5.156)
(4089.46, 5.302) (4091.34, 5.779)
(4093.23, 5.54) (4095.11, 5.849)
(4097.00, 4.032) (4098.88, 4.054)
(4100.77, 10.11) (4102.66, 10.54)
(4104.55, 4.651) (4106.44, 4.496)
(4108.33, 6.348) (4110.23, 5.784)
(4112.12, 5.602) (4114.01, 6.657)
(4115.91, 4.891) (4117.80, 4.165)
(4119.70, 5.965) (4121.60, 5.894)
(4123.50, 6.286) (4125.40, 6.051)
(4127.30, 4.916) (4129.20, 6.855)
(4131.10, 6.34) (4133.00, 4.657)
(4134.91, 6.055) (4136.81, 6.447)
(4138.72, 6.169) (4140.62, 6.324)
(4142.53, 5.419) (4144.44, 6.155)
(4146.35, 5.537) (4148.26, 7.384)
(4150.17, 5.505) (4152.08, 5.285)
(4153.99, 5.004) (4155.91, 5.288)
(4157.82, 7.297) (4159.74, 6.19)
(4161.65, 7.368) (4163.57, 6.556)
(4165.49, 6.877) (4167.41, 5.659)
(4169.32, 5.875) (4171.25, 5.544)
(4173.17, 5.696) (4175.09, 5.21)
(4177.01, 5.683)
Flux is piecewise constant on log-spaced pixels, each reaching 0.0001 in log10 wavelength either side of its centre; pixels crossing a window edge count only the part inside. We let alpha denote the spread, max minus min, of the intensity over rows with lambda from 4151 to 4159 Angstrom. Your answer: 2.29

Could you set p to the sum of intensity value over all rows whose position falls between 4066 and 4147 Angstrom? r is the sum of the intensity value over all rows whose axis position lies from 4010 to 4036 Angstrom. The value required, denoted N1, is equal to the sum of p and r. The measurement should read 347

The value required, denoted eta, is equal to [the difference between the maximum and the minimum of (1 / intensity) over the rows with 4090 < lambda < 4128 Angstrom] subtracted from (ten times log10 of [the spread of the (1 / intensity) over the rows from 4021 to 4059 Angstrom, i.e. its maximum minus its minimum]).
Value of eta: -10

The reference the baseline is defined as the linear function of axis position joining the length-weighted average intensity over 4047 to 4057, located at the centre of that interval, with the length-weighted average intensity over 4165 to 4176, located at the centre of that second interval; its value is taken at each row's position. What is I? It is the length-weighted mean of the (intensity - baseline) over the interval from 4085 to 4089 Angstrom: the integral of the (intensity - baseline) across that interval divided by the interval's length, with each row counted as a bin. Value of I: -1.0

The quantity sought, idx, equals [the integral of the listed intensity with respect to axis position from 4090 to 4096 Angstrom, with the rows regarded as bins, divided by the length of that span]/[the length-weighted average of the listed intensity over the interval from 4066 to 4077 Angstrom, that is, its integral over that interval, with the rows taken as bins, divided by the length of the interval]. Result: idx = 0.88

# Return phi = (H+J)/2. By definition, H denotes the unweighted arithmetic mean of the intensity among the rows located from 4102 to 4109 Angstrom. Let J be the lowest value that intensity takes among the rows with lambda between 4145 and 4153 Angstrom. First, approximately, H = 6.51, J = 5.285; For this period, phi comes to 5.90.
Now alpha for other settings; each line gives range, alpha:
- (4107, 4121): 2.49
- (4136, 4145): 1.03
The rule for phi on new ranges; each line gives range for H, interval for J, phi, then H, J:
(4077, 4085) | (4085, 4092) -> 5.59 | 6.02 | 5.156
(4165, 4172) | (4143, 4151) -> 5.75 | 5.99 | 5.505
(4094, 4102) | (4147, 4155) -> 5.51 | 6.01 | 5.004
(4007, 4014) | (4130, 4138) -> 5.62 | 6.58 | 4.657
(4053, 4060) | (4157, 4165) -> 6.25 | 6.30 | 6.19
